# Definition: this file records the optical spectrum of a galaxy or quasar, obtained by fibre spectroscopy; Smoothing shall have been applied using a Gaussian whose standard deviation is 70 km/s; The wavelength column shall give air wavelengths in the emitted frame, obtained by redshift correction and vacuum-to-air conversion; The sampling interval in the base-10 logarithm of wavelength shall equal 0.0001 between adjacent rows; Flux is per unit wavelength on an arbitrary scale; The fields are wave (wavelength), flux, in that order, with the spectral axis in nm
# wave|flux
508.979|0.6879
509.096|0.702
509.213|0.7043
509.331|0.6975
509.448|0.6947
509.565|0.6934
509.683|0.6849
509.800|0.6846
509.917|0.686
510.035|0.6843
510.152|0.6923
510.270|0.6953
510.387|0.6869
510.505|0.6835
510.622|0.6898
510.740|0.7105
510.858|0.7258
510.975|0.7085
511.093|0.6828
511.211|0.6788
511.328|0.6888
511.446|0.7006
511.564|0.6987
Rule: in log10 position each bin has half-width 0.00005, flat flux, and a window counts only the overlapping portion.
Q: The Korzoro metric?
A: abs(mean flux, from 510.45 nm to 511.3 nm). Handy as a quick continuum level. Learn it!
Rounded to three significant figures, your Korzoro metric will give 0.697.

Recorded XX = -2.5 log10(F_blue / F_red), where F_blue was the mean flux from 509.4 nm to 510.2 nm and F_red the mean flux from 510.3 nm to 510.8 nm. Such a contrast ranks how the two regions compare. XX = 0.006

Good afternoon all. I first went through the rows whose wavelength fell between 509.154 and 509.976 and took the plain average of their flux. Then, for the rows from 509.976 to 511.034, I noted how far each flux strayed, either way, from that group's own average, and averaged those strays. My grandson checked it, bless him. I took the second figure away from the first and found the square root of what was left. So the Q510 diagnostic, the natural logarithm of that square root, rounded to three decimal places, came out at -0.192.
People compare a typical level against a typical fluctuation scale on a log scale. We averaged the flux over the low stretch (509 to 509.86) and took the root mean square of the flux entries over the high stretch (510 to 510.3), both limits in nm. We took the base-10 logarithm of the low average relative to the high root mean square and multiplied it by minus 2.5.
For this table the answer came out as -0.006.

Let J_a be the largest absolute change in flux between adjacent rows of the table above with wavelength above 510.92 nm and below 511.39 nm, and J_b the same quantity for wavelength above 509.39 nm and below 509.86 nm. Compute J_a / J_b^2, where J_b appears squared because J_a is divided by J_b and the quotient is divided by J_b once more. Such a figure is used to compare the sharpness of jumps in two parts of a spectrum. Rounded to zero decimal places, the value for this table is 356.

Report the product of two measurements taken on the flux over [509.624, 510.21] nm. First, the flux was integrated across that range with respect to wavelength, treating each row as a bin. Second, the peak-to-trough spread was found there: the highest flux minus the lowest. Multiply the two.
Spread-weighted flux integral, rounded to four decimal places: 0.0032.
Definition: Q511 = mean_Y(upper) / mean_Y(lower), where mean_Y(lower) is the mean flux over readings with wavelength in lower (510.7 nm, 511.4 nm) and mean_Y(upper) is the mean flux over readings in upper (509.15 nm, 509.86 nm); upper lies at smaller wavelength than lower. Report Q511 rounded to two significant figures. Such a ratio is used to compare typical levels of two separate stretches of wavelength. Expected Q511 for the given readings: 0.99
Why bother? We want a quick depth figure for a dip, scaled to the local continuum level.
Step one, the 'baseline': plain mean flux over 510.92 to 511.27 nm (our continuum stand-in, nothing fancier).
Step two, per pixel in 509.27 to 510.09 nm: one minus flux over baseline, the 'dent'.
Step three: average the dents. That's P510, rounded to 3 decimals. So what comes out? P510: 0.001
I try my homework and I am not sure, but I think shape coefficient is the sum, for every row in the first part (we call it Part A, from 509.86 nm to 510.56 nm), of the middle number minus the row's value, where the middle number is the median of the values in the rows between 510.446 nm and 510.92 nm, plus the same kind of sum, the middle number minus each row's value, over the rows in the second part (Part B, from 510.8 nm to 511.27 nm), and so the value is 0.077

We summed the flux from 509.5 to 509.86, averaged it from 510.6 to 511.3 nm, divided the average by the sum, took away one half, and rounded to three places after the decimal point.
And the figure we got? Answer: -0.161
